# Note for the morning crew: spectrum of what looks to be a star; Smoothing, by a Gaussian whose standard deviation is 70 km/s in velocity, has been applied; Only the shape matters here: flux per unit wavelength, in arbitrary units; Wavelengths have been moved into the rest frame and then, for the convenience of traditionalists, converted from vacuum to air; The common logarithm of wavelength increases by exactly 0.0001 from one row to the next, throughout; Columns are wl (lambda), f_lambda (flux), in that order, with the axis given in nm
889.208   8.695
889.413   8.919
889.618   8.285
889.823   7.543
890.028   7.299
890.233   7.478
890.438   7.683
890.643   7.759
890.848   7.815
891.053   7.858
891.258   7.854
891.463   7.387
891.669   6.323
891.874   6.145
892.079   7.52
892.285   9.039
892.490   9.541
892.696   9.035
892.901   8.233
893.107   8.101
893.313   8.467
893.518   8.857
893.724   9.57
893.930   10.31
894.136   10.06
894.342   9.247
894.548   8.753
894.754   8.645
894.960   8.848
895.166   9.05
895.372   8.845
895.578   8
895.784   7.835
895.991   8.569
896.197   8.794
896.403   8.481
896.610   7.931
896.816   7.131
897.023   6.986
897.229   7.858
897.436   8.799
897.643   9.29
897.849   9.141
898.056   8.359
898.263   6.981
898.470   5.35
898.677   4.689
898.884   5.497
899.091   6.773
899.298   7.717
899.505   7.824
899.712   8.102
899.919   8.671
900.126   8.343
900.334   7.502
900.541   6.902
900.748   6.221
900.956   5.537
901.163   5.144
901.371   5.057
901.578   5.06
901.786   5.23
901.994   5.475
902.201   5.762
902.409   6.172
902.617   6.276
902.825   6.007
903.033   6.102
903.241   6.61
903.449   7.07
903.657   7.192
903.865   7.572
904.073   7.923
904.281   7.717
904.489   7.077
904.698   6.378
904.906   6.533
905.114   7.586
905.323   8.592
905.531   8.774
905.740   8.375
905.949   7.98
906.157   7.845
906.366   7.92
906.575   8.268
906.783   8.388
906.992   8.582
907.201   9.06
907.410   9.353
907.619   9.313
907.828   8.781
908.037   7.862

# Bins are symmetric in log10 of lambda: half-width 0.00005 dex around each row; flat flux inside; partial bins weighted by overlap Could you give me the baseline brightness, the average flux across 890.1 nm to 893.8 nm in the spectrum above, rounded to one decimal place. 8.0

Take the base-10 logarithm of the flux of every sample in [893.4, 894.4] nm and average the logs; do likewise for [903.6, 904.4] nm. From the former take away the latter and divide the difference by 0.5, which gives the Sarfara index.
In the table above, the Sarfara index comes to 0.20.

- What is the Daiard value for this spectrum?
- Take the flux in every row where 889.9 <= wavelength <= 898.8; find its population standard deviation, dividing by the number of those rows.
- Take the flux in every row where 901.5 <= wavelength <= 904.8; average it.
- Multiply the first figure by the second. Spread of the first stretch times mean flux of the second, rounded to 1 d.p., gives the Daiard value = 7.4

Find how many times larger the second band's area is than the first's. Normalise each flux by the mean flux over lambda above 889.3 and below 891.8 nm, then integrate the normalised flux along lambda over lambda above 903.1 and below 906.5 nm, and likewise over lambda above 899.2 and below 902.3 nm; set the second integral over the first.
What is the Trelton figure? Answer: 0.8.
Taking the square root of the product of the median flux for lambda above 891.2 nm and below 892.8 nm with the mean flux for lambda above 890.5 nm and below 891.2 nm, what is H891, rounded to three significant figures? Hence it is 7.75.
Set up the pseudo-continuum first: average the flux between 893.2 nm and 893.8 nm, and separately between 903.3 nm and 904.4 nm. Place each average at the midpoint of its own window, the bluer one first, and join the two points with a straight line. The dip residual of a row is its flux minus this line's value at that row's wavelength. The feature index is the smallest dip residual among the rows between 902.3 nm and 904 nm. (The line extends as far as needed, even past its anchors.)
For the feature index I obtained -1.6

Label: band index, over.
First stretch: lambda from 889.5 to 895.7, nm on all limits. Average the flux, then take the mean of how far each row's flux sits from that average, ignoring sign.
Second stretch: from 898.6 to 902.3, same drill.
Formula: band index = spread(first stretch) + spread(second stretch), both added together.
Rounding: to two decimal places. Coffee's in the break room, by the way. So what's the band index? 1.95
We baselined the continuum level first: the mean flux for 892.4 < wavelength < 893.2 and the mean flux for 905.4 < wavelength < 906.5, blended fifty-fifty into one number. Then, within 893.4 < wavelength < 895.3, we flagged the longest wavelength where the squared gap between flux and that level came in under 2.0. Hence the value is 895.166 nm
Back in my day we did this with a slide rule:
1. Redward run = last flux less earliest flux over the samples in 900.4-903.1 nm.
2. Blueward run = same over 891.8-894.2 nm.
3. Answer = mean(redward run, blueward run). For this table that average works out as 1.6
